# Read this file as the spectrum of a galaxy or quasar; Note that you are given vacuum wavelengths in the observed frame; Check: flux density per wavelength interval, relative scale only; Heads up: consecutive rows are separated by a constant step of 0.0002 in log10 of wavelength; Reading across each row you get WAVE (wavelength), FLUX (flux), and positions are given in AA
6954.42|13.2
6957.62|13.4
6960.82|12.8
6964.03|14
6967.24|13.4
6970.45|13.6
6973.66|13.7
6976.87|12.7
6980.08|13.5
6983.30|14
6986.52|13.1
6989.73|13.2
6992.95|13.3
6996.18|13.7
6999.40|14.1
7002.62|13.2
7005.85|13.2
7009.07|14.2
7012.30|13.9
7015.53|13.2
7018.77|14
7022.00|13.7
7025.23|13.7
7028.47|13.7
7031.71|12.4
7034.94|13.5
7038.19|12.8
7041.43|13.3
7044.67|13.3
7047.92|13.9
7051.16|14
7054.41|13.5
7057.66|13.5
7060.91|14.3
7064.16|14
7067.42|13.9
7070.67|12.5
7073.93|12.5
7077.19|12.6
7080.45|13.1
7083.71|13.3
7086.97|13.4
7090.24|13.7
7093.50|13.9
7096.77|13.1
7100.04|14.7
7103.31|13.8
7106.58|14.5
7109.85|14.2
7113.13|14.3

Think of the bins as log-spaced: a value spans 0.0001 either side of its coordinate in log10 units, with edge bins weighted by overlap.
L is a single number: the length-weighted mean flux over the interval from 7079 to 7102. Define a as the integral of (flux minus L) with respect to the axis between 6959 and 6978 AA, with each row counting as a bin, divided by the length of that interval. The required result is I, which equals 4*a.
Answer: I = -0.9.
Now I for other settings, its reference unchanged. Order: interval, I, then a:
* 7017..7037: -0.5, -0.13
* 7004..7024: 0.3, 0.09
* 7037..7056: -0.5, -0.13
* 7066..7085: -2.6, -0.64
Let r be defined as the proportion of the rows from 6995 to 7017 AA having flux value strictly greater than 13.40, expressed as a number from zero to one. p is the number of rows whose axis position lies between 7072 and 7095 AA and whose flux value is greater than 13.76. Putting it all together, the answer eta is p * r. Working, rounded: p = 1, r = 0.57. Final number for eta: 0.6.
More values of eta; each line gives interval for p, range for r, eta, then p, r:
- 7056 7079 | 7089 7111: 2.6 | 3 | 0.86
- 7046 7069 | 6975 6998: 2.1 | 5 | 0.43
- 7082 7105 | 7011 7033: 2.1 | 3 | 0.71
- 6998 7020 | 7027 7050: 1.7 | 4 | 0.43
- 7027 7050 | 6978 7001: 0.6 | 1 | 0.57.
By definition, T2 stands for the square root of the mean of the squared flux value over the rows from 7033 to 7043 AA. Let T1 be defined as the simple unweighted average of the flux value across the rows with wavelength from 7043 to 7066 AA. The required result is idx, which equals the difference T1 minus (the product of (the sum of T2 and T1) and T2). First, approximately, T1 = 13.8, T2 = 13.2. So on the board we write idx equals -343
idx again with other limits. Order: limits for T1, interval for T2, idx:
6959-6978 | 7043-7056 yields -357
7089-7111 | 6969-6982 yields -352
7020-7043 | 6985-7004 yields -346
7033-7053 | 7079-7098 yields -347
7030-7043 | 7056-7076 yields -344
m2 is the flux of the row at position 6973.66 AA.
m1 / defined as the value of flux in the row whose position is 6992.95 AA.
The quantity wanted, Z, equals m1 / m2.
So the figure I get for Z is 0.97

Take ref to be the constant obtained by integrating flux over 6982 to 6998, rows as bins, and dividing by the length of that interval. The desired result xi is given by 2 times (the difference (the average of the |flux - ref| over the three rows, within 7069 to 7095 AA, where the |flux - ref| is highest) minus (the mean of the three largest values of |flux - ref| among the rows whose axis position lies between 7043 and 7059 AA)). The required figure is 1.1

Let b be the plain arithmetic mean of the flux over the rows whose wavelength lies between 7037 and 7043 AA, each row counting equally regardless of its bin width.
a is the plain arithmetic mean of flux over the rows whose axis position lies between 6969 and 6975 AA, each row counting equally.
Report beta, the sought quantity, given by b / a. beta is 0.96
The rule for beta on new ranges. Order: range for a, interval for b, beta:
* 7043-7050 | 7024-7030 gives 1.01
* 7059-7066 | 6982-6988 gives 0.96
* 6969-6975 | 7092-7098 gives 0.99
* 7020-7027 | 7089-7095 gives 1.01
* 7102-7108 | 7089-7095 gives 0.98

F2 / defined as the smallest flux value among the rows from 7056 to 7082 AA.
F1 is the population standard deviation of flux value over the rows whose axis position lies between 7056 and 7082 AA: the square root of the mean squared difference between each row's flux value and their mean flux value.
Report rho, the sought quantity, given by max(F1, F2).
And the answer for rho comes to 12.5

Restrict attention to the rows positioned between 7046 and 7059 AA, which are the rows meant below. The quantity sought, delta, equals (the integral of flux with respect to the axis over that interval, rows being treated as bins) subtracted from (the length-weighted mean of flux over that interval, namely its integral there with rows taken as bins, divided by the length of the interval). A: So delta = -165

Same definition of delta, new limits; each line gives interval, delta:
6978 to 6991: -161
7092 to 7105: -167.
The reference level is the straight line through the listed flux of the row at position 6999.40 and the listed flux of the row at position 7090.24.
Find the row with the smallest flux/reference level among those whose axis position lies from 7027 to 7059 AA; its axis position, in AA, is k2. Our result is 7031.71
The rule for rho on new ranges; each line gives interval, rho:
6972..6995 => 12.7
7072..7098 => 12.5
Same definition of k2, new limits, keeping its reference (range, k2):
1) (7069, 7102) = 7070.67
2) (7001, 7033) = 7031.71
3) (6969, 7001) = 6976.87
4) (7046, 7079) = 7070.67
